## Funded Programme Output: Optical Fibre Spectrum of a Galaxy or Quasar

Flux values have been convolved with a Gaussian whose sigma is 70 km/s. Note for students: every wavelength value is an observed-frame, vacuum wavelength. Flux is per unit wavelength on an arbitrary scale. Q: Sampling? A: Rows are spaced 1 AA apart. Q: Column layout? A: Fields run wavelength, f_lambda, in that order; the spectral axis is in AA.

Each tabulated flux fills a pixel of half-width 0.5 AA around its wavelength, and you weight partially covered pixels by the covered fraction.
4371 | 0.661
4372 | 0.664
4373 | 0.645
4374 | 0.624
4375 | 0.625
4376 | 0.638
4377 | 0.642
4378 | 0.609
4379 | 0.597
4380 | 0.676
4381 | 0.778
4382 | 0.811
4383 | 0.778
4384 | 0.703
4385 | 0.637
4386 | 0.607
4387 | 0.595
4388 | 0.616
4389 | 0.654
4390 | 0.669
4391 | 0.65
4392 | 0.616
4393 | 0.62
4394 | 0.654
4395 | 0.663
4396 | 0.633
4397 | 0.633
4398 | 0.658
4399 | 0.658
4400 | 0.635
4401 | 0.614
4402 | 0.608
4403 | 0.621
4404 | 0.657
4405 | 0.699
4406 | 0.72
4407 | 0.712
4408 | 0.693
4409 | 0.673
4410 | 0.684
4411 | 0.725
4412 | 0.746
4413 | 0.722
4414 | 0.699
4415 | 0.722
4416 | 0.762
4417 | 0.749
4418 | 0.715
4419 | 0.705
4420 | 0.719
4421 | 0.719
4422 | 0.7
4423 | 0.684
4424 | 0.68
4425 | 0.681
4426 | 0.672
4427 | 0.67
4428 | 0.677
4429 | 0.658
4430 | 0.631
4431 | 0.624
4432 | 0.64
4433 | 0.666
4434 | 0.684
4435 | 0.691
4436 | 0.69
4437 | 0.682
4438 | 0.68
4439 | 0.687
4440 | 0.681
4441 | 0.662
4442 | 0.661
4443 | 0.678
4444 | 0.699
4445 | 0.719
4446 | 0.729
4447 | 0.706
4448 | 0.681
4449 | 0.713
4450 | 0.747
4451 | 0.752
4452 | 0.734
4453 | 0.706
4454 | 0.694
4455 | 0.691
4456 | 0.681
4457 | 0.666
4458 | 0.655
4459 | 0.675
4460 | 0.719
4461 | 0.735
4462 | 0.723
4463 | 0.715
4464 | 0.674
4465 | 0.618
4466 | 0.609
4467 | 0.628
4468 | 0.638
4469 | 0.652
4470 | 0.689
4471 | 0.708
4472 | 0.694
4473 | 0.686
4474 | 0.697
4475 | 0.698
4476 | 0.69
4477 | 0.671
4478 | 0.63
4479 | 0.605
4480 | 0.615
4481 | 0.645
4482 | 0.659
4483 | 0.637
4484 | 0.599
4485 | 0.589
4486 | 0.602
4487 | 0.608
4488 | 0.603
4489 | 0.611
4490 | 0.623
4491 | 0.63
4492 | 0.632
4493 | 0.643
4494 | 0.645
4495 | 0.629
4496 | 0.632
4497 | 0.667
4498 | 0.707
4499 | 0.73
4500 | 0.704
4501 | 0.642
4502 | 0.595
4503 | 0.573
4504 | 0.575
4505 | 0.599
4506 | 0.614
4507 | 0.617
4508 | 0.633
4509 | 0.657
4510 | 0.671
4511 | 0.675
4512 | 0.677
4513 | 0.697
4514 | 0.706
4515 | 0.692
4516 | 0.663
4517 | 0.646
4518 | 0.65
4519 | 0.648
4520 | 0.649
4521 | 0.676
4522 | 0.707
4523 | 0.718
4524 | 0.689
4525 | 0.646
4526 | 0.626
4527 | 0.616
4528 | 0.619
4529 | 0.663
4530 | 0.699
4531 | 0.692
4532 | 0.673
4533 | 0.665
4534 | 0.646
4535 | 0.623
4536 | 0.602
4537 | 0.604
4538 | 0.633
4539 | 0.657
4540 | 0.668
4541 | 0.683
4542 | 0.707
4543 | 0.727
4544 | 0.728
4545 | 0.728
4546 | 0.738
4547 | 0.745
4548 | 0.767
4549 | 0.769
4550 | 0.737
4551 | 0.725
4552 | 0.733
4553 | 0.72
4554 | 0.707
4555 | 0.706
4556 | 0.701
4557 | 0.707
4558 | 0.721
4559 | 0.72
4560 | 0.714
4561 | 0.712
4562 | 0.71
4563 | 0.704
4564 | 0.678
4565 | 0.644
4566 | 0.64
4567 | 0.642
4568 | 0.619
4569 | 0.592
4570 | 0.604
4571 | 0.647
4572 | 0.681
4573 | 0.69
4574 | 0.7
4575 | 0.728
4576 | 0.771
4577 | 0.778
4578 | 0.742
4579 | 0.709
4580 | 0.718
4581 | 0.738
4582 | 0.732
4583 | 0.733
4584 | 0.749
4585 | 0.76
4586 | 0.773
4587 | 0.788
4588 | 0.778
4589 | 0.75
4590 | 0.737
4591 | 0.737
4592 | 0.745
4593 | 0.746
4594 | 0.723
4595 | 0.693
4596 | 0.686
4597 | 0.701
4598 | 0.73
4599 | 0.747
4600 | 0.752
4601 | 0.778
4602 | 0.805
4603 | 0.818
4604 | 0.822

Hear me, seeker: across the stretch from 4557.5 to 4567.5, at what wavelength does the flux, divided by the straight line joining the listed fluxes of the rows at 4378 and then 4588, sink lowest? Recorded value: 4566 AA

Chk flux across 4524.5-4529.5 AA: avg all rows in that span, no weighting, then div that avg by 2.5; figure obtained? 0.254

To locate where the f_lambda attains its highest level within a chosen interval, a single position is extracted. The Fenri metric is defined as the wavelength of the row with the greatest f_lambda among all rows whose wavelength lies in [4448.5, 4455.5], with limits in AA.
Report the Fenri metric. 4451 AA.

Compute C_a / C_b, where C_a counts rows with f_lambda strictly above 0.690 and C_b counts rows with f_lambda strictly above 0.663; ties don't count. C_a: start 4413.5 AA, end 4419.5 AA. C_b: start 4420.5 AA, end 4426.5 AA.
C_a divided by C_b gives 1.0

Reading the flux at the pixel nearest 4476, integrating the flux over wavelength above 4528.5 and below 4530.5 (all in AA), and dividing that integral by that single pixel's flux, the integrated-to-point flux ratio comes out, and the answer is 1.97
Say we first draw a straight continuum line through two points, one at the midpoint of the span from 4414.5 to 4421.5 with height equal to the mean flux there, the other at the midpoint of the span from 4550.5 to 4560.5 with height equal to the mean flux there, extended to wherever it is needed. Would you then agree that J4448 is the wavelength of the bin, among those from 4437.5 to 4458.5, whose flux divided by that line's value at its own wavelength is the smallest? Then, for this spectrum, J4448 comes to 4458 AA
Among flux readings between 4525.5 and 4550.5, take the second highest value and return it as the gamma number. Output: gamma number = 0.767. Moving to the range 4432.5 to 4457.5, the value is 0.747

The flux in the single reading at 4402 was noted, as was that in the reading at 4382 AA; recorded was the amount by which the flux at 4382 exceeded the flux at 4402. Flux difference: 0.20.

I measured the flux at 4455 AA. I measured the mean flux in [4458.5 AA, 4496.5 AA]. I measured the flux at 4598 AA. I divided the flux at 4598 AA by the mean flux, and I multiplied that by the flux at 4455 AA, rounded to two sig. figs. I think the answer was 0.77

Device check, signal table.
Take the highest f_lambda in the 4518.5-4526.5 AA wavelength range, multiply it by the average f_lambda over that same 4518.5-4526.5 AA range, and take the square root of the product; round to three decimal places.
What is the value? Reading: 0.694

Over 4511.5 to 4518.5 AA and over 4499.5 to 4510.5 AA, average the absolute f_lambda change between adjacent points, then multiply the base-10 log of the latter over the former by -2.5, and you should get -0.4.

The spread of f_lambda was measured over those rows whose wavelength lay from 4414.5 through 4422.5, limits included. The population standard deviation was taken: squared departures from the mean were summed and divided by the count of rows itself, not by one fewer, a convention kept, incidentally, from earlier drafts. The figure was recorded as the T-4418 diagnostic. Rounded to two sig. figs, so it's 0.020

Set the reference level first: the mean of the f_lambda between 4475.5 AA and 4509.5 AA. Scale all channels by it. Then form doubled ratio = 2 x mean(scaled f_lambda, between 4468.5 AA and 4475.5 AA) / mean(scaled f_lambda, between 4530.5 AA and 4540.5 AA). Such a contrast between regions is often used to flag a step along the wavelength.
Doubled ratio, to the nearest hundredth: 2.13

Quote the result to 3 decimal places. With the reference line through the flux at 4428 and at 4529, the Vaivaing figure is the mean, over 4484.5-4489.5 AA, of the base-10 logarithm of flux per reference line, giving -0.045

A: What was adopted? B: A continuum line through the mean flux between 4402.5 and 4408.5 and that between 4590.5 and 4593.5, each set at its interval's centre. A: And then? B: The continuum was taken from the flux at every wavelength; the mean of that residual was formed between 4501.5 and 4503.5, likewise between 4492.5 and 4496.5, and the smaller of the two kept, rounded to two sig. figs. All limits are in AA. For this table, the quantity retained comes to -0.13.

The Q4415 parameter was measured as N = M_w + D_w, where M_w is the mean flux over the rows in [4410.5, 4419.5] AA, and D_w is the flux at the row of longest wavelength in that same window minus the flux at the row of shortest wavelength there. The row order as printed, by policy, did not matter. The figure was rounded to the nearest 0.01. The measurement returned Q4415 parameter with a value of 0.71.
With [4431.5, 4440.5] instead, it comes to 0.72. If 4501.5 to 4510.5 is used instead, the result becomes 0.69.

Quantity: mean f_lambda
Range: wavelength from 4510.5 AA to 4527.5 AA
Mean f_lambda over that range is 0.67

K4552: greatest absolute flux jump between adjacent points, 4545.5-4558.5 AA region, 0.032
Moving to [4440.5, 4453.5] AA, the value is 0.034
